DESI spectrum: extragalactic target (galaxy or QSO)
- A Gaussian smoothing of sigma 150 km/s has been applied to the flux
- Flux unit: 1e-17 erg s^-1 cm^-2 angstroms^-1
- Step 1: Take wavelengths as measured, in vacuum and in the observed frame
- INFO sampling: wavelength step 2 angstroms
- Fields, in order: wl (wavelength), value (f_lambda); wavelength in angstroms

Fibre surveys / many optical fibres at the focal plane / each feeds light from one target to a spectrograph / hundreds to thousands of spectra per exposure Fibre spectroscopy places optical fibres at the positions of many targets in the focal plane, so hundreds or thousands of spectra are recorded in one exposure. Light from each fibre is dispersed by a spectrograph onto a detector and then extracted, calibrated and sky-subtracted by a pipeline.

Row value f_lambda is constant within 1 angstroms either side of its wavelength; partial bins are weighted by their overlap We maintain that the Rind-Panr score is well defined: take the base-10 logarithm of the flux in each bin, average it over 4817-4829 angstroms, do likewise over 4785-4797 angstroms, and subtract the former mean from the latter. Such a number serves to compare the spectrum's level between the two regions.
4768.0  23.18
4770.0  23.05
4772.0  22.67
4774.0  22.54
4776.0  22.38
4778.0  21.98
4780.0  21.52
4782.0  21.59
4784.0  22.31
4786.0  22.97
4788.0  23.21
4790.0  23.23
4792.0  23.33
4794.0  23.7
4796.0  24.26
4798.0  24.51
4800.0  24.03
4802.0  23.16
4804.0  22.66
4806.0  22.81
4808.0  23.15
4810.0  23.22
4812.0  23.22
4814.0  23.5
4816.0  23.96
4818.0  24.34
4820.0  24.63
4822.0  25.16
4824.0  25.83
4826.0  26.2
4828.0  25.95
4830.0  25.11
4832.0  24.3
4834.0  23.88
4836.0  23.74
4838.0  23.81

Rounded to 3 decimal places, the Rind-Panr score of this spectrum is -0.034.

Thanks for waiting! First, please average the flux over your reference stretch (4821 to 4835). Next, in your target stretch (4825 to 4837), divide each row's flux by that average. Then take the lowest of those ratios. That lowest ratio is 0.942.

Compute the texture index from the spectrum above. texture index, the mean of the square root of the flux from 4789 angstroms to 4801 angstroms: 4.88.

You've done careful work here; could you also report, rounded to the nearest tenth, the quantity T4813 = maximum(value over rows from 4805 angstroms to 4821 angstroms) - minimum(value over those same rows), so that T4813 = 1.8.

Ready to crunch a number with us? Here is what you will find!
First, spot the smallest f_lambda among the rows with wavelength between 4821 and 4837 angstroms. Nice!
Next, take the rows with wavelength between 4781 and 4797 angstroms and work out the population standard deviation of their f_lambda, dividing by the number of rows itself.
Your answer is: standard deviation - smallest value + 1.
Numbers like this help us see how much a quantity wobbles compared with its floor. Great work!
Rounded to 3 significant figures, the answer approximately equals -22.0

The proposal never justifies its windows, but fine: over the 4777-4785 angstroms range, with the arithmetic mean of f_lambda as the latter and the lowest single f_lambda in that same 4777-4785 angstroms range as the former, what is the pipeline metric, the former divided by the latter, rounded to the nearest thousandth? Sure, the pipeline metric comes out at 0.985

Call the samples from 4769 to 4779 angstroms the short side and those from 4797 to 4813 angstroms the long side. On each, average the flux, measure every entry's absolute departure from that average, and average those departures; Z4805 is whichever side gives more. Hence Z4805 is 0.46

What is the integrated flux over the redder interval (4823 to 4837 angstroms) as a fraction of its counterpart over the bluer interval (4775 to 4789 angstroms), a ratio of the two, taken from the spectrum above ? 1.12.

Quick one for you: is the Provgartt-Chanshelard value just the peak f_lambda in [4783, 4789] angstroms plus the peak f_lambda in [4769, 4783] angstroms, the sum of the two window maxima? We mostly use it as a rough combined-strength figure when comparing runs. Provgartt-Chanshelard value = 46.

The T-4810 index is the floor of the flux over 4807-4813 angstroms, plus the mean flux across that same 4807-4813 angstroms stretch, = 46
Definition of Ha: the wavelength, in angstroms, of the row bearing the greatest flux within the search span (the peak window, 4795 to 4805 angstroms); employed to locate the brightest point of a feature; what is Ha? 4798.0 angstroms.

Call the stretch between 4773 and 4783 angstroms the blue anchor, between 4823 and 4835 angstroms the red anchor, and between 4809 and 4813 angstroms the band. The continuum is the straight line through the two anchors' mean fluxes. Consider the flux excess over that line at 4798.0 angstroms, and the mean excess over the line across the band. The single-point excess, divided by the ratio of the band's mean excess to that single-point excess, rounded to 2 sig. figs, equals -1.8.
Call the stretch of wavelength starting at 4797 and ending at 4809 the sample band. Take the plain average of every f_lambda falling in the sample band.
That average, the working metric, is 23.4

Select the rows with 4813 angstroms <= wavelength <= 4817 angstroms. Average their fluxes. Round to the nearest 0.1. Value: 23.7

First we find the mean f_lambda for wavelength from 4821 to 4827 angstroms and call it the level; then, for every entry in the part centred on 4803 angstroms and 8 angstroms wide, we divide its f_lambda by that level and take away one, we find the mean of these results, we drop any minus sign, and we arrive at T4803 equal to 0.10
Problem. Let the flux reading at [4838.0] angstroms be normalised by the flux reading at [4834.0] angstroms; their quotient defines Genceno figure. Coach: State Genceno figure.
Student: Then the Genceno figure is 1.00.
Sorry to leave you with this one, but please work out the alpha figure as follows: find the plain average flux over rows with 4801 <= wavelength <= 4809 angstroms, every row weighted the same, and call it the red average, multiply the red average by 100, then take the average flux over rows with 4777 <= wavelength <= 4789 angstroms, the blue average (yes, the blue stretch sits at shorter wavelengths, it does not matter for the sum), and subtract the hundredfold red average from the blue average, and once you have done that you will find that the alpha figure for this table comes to -2272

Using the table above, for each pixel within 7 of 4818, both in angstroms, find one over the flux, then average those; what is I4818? 0.0411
